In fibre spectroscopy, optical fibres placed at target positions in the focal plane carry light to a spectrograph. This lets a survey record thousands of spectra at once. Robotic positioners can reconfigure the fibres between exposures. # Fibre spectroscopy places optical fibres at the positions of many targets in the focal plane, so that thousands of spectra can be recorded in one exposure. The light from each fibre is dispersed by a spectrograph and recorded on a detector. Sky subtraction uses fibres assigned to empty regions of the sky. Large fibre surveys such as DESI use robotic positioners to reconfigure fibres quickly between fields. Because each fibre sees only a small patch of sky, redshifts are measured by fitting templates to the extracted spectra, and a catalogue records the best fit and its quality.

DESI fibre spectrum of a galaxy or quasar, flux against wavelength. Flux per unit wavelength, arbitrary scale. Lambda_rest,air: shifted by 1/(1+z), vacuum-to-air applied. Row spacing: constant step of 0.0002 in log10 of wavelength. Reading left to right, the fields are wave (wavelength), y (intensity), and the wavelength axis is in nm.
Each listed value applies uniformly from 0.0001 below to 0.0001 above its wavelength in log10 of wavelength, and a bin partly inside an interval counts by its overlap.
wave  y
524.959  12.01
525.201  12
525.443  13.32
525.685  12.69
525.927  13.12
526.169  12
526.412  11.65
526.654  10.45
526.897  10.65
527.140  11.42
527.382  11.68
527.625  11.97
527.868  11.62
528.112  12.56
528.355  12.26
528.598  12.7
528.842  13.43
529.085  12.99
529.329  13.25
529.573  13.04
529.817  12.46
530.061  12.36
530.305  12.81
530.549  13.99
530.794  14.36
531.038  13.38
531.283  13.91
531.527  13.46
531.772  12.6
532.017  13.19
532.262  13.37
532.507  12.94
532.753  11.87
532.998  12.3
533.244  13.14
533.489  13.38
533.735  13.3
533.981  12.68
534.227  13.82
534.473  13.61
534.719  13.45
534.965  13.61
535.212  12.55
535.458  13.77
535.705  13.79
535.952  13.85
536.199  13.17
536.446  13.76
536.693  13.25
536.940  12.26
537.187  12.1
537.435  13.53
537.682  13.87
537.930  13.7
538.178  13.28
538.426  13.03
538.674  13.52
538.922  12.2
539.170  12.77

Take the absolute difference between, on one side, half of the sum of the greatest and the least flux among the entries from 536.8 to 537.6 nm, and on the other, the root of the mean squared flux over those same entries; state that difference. 0.17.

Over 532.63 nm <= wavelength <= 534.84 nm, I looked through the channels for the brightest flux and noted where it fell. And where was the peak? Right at 534.227 nm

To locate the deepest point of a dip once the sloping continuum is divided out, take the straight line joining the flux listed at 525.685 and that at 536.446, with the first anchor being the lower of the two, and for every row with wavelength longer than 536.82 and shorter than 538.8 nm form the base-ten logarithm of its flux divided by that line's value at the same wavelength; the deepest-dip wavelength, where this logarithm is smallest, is 537.187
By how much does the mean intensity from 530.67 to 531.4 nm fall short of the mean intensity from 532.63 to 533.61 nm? -1.2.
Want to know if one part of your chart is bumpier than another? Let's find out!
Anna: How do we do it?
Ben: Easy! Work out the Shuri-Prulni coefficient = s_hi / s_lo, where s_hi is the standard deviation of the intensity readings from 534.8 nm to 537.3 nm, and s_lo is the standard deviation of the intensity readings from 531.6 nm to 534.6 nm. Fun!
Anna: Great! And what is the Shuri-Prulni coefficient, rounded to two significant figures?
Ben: 1.2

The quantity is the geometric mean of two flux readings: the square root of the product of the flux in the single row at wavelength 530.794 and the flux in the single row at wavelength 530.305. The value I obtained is 13.56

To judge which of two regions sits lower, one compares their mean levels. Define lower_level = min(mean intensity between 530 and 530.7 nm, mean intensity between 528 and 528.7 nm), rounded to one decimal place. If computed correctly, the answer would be 12.5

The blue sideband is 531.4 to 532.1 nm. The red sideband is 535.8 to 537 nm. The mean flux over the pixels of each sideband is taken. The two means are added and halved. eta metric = 13.2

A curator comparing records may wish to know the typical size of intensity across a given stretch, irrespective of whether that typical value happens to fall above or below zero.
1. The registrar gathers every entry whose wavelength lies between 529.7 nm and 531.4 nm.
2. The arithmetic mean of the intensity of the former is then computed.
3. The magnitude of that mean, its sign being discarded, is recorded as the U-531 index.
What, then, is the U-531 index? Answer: 13.3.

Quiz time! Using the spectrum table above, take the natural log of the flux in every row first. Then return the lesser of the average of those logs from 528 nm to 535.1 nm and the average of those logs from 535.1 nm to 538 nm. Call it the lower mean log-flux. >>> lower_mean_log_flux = 2.57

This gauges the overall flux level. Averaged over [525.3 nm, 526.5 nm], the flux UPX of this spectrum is 12.6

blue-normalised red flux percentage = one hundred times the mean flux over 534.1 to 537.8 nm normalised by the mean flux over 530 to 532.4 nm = 100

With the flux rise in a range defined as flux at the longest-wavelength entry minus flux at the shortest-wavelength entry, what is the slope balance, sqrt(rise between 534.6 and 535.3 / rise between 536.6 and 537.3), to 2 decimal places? 0.88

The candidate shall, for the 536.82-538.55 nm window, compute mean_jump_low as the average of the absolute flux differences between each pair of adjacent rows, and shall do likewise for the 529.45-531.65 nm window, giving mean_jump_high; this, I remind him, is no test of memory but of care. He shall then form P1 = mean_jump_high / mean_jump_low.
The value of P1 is 1.26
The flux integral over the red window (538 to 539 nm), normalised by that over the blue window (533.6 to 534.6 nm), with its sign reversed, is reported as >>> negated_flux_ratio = -0.98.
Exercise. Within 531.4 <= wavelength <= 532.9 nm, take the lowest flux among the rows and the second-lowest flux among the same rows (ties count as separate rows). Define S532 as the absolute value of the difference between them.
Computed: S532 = 0.73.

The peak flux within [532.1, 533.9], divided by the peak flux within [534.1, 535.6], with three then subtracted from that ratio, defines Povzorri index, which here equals -2.03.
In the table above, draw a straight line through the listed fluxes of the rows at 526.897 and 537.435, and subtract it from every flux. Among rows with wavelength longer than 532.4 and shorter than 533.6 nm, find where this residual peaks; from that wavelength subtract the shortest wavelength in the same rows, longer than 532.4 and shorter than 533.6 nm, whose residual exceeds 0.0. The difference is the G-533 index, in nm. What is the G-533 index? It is 0.98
